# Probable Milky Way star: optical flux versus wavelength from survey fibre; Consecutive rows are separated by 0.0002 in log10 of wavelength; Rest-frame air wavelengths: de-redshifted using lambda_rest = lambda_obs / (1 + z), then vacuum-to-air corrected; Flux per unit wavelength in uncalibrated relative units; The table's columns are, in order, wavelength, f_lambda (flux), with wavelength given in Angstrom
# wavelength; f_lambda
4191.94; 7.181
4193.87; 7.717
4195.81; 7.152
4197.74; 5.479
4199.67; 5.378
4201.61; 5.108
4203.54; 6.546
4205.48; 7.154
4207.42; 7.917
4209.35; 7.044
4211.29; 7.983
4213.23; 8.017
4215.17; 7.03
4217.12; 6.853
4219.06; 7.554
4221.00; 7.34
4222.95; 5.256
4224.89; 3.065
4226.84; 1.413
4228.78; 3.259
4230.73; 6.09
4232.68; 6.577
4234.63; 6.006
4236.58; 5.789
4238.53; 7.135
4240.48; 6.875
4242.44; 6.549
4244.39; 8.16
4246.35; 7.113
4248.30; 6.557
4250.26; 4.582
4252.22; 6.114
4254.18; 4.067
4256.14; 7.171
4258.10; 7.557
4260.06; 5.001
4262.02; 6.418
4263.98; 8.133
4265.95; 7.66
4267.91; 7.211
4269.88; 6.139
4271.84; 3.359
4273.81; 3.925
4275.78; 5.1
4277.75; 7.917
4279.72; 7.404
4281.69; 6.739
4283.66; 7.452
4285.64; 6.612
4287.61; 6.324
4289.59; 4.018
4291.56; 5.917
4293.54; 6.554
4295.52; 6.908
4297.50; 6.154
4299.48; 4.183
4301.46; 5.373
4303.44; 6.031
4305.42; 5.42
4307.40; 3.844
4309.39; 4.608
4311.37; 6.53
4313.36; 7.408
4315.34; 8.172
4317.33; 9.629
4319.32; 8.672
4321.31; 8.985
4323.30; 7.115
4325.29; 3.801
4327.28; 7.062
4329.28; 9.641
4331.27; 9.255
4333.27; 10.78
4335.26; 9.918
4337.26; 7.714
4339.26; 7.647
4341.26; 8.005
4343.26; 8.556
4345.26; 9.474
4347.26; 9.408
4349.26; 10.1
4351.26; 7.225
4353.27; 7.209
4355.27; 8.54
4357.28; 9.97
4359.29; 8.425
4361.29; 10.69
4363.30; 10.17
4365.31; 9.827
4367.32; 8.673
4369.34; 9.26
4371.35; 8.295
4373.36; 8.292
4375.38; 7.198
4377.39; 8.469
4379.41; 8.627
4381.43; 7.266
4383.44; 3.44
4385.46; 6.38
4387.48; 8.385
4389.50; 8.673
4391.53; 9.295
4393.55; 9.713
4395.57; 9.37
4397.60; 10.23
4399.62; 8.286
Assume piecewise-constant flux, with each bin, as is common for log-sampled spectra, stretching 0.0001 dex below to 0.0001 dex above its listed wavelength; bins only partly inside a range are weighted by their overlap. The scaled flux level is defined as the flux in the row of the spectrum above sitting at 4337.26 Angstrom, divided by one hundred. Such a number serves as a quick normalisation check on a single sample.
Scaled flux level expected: 0.077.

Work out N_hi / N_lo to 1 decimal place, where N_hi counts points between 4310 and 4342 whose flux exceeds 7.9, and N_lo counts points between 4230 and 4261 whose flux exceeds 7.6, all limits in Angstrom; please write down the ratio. 9.0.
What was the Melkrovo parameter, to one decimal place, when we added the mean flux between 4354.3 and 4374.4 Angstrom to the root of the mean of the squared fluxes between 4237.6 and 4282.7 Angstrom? 15.7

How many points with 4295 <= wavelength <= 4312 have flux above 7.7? 0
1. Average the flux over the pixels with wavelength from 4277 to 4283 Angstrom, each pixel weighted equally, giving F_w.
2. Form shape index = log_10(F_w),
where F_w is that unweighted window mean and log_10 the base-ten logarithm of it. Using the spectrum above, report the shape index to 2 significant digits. 0.87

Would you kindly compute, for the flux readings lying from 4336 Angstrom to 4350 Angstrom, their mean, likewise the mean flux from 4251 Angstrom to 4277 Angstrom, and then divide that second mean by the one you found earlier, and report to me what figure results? 0.7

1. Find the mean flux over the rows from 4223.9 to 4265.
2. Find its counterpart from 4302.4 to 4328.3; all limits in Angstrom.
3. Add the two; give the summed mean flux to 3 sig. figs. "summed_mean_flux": 12.6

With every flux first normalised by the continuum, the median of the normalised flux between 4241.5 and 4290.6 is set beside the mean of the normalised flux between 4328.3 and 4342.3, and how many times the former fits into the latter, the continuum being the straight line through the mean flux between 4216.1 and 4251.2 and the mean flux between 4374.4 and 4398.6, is 1.20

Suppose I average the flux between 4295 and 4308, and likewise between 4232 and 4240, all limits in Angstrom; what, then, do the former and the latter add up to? 11.8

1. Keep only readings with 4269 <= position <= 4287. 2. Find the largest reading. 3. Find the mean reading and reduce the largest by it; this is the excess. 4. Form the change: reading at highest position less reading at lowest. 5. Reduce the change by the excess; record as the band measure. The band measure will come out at -1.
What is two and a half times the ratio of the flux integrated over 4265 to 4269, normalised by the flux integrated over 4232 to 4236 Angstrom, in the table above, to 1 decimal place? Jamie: 3.0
